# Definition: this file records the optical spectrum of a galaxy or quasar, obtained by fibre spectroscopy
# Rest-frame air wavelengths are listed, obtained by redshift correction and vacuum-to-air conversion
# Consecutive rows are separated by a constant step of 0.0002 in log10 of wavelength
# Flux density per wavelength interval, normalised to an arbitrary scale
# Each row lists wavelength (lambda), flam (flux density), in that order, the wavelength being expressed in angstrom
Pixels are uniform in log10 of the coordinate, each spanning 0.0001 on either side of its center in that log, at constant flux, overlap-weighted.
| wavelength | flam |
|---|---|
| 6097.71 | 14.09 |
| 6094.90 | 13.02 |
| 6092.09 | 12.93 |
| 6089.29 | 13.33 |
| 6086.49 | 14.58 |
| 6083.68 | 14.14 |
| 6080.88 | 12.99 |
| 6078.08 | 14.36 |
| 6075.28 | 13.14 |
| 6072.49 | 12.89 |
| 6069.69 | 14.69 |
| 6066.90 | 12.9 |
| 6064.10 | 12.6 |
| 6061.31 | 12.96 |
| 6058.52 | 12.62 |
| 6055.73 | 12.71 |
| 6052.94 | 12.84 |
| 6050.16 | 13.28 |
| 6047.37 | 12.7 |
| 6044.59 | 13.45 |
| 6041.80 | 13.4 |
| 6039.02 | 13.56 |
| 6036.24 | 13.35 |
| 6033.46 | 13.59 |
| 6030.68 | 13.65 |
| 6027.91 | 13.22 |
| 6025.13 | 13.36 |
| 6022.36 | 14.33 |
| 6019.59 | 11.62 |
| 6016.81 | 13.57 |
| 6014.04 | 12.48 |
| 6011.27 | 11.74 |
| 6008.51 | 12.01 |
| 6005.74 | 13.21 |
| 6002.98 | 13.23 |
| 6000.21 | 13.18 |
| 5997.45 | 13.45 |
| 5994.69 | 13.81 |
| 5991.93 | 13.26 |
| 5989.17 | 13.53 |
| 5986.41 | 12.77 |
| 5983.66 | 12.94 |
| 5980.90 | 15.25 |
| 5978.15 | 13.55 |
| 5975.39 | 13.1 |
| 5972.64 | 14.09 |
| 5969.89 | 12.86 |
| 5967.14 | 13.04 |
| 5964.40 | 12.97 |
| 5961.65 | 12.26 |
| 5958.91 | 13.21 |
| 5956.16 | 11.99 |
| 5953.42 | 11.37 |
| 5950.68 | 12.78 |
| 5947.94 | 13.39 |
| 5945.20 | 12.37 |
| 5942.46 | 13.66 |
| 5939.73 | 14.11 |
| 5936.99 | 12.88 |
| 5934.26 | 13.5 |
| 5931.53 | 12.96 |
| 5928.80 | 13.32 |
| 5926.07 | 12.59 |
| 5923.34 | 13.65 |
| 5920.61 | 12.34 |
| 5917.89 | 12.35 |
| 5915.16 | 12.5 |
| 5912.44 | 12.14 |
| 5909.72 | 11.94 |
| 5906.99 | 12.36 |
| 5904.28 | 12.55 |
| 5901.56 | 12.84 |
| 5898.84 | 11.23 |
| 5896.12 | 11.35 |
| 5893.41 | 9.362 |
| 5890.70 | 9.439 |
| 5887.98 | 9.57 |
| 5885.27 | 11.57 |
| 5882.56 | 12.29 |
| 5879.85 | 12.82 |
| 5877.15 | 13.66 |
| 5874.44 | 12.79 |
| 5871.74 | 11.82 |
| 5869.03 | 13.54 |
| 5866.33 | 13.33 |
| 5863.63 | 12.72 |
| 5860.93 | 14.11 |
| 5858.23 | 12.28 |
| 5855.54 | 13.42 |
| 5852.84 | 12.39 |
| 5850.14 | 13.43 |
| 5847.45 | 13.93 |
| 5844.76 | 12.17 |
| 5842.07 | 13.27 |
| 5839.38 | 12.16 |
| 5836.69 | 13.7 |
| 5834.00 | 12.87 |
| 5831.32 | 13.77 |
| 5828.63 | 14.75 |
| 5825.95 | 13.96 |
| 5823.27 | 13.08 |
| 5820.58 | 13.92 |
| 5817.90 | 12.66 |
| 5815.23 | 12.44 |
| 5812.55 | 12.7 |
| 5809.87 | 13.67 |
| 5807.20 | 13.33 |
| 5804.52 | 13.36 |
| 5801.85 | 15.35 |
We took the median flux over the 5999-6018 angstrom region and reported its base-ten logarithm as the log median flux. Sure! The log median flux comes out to 1.12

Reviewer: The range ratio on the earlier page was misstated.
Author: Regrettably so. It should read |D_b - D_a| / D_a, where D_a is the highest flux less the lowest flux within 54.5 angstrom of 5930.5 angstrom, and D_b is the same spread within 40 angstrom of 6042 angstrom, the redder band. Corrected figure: 0.48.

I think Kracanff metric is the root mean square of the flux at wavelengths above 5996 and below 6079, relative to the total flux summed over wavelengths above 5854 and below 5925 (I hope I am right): 0.041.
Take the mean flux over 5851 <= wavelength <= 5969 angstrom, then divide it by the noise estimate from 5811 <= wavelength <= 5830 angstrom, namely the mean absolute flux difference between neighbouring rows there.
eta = 18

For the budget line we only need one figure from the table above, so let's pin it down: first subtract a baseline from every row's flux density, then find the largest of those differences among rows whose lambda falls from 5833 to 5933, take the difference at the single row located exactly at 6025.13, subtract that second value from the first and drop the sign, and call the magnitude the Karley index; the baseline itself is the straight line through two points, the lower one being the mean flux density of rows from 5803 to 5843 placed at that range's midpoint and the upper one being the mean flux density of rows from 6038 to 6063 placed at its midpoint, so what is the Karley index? 0.6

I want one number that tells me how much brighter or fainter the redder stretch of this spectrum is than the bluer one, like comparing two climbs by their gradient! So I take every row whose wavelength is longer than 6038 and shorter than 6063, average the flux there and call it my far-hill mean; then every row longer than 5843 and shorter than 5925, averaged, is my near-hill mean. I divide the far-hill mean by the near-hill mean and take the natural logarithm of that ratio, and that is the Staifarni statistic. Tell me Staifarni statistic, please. 0.06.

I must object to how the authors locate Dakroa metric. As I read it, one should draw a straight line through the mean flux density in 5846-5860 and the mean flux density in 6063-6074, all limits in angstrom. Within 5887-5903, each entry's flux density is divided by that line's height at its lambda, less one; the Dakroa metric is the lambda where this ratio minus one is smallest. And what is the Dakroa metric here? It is 5893.41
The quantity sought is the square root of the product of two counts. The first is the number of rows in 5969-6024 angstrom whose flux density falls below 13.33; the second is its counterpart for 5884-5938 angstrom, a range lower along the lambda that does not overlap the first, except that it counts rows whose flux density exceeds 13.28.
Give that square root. 6.0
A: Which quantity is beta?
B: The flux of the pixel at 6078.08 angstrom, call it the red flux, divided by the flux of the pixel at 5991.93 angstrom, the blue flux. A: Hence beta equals 1.08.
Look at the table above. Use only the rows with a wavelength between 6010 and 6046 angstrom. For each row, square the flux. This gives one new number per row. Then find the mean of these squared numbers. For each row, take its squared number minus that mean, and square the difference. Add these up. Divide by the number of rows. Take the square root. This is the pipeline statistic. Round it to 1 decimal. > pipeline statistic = 19.1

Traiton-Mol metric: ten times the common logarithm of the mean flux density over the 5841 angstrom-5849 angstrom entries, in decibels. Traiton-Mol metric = 11.2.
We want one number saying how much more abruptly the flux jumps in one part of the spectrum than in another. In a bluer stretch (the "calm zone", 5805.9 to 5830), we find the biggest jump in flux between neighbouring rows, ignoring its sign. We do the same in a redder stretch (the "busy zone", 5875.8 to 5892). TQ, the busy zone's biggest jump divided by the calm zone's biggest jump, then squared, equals 2.5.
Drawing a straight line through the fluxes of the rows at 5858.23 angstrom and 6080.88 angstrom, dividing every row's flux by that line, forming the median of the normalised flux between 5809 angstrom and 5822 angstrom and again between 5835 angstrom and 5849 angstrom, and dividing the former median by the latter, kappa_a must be 0.96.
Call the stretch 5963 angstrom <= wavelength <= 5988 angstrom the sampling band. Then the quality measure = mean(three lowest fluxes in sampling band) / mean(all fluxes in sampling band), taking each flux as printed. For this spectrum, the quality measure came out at 0.960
